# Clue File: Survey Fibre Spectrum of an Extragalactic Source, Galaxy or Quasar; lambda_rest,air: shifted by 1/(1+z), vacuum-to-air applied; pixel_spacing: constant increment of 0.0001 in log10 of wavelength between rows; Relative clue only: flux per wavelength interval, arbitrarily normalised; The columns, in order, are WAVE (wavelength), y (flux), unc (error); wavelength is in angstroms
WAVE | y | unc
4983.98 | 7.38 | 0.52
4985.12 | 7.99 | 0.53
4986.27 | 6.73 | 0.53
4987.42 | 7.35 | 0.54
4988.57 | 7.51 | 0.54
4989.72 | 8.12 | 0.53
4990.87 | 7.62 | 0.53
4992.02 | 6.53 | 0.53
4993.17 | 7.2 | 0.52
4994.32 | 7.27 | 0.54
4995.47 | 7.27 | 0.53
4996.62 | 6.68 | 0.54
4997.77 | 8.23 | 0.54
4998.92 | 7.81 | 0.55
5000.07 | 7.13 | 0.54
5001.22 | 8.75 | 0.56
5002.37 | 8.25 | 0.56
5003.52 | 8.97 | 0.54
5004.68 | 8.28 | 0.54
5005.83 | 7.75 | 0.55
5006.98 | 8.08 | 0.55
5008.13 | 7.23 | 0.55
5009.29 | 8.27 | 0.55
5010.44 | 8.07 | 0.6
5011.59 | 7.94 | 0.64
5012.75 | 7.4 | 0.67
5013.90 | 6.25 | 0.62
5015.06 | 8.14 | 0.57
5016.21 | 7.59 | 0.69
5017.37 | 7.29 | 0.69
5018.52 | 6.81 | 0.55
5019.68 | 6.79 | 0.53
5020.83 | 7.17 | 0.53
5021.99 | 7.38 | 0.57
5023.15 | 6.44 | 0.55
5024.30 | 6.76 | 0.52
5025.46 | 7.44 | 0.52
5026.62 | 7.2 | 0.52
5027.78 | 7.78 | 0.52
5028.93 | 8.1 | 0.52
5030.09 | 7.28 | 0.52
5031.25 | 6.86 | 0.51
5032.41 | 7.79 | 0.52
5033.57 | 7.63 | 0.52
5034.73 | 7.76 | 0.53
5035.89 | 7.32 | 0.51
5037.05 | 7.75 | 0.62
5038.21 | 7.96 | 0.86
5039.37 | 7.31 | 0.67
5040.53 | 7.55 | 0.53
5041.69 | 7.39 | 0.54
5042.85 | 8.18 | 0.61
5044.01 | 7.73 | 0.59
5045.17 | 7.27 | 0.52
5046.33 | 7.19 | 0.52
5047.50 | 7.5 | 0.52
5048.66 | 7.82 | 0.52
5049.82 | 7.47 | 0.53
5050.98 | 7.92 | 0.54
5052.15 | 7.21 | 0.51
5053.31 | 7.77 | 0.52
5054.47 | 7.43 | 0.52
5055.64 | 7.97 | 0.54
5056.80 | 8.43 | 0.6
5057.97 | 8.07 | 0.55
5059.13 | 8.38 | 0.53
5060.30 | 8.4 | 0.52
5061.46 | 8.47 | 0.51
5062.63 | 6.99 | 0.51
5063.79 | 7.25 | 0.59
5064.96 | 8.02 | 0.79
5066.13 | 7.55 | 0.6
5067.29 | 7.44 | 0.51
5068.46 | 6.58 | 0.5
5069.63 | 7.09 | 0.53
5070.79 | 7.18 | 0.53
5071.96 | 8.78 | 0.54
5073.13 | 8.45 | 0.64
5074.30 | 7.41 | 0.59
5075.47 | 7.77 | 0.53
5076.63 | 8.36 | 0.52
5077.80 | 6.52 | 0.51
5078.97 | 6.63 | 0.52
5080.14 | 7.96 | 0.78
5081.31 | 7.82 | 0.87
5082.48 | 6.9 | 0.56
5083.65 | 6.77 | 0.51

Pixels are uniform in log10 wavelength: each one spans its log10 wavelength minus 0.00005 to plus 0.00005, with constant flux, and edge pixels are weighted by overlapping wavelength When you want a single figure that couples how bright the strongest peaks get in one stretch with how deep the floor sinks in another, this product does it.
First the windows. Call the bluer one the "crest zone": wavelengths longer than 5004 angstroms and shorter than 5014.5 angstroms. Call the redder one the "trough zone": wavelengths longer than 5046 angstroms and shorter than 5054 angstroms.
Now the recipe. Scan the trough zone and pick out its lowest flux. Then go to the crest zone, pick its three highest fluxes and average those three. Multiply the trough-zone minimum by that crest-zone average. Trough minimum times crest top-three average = 59.0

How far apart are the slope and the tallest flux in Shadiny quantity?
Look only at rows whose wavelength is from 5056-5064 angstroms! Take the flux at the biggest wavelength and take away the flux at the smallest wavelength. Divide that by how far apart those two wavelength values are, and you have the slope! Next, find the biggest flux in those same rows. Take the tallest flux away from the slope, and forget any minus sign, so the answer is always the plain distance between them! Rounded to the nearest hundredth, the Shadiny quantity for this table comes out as 8.64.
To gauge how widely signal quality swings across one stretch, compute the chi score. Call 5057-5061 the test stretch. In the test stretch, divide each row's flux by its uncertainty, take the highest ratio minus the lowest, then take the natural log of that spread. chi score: 0.39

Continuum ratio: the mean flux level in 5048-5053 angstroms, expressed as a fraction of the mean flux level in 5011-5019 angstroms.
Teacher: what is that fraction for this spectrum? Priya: 1.04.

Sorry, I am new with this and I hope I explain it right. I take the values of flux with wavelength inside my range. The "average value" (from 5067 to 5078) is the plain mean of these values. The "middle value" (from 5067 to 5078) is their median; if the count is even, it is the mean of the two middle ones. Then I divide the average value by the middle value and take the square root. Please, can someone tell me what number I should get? 1.01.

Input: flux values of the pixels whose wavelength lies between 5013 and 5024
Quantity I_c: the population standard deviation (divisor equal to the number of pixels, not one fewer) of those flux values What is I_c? 0.56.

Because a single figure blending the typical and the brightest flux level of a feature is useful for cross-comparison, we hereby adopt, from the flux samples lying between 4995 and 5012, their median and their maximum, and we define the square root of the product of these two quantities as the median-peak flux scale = 8.51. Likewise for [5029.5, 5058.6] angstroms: 8.02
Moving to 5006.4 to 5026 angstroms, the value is 7.81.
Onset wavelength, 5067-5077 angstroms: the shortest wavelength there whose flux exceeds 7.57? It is 5071.96 angstroms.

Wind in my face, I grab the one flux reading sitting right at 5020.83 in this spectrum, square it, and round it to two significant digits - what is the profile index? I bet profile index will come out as 51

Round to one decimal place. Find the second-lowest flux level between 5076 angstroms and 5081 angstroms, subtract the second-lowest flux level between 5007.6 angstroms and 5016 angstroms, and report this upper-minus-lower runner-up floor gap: -0.6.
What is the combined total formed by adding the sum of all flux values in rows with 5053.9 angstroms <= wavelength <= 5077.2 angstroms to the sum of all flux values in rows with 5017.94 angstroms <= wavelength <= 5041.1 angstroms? 303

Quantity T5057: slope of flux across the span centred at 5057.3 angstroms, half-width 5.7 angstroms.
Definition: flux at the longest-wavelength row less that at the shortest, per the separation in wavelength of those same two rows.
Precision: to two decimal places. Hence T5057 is -0.02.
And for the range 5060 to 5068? -0.14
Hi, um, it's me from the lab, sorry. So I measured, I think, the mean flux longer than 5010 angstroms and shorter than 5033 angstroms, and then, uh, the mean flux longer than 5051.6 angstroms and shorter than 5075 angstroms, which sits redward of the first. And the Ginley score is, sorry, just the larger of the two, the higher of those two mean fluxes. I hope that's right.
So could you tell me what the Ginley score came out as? 7.744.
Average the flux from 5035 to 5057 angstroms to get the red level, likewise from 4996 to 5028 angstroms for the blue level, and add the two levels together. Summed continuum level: 15.2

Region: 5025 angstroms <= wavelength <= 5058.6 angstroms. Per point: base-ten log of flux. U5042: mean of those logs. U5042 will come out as 0.882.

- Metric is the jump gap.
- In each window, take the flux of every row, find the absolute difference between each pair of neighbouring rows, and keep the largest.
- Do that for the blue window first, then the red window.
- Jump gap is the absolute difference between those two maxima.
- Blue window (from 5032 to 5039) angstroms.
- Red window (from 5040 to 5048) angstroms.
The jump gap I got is 0.35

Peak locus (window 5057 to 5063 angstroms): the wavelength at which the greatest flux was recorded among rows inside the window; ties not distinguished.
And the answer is 5061.46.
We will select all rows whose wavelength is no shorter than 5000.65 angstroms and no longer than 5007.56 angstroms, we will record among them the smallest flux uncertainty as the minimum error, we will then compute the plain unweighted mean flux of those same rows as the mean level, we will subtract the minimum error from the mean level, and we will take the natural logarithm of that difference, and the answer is 2.055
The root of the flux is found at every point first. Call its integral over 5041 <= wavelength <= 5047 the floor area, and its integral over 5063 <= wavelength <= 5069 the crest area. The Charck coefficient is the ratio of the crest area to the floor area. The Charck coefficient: 0.99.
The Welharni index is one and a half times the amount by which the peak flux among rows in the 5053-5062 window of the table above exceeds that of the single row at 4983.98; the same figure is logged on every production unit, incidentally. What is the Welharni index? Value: 1.6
